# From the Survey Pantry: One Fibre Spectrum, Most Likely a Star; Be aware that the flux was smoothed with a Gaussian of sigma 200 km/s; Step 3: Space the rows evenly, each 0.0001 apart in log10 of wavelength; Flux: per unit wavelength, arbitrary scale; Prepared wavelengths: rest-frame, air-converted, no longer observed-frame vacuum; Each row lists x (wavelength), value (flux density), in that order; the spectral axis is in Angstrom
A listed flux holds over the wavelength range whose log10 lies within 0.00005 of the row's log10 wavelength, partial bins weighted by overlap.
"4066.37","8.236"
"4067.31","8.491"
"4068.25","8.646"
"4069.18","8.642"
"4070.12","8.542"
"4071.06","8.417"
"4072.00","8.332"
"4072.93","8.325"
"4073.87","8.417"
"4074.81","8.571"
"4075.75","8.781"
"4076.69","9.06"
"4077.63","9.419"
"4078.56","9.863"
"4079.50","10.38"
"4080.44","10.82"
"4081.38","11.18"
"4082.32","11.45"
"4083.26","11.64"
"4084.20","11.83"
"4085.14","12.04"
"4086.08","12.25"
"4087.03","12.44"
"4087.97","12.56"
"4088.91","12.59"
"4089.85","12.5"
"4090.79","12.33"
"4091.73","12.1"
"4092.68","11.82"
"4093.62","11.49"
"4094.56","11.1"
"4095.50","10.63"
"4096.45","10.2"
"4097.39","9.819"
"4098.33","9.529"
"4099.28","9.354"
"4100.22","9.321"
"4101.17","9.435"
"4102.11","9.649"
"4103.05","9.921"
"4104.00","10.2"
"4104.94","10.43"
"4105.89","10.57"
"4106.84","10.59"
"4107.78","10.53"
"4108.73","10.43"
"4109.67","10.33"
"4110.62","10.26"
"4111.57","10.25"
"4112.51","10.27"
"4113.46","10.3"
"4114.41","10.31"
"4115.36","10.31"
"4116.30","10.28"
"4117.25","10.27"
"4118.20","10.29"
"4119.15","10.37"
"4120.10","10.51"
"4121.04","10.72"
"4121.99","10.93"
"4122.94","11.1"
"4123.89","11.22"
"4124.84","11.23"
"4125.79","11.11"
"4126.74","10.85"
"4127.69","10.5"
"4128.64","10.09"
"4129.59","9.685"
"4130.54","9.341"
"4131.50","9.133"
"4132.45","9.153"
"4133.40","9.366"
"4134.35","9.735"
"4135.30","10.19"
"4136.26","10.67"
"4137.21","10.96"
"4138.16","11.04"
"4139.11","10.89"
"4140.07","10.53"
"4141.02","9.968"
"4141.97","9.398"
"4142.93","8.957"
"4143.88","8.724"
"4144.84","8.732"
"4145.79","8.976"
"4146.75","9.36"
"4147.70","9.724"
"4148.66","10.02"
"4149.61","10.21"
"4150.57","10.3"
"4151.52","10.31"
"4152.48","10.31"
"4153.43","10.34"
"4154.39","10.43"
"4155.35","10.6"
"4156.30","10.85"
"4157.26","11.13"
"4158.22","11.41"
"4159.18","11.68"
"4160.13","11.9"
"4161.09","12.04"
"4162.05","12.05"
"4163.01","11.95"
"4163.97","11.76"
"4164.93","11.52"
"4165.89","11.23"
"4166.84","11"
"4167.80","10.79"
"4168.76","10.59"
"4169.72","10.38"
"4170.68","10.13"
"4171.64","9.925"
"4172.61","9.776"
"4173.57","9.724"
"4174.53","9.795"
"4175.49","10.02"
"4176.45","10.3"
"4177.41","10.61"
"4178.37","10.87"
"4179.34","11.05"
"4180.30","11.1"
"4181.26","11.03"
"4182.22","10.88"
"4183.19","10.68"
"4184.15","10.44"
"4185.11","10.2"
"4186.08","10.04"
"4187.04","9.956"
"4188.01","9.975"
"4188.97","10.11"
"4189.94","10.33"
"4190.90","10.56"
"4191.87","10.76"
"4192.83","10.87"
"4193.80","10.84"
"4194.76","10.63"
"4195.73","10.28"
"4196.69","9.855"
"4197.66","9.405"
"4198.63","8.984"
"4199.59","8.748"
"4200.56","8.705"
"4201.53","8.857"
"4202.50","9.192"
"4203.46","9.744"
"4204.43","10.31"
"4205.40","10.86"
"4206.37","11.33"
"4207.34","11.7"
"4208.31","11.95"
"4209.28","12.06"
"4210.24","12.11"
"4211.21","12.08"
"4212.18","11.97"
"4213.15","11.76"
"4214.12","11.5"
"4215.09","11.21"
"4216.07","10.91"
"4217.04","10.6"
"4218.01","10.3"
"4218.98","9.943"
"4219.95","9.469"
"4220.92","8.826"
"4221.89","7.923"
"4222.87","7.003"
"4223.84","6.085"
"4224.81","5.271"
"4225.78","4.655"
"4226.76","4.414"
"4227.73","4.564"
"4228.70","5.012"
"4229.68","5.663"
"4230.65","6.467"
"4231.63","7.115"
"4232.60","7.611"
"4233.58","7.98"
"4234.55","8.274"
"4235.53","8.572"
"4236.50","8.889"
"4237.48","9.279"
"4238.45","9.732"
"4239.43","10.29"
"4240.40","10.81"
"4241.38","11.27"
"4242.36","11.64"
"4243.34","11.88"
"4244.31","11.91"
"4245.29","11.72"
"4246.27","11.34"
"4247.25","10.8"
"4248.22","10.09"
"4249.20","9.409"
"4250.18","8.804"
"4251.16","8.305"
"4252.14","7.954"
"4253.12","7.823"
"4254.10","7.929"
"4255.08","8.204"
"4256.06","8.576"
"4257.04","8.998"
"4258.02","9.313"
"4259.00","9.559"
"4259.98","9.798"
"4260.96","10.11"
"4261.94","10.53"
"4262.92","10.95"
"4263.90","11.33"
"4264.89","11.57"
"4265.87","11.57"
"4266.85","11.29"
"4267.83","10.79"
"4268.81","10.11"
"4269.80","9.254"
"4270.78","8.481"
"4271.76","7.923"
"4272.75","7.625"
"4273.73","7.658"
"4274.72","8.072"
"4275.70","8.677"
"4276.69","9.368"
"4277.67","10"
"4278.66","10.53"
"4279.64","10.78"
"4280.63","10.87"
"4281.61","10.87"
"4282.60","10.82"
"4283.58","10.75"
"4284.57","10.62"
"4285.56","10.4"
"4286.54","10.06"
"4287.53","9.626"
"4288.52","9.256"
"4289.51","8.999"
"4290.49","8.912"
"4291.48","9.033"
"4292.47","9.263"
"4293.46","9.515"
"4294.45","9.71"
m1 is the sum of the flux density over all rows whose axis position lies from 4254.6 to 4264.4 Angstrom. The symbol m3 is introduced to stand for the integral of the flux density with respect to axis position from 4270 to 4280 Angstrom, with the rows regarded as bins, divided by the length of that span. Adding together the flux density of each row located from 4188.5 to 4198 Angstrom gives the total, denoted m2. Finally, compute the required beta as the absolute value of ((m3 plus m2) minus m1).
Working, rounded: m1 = 97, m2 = 104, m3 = 8.9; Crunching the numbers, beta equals 15.2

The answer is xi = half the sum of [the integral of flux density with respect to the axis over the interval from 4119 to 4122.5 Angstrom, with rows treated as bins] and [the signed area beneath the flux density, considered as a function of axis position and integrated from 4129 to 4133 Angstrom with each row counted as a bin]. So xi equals 37.4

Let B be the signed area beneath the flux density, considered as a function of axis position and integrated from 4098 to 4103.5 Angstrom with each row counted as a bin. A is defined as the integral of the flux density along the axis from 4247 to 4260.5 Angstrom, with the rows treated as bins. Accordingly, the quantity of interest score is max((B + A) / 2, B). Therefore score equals 87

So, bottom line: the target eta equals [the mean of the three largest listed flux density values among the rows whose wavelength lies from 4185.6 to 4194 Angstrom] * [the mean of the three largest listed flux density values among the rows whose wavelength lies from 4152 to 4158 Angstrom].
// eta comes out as 118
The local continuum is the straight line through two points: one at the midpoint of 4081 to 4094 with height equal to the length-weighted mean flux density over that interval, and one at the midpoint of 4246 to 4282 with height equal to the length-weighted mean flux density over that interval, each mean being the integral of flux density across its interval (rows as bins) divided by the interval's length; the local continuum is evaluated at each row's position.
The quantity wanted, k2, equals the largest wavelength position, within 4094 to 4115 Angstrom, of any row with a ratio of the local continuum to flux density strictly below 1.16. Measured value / 4114.41 Angstrom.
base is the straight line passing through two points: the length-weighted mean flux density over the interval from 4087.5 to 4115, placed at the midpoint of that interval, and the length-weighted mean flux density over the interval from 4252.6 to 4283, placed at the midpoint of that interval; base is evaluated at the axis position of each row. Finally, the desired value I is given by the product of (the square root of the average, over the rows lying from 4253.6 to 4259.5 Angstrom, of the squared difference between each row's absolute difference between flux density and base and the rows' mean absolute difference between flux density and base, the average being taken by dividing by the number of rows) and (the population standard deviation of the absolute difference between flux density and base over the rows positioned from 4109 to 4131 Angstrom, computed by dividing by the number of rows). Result 0.15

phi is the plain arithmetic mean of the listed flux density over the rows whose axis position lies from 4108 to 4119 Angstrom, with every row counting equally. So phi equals 10.3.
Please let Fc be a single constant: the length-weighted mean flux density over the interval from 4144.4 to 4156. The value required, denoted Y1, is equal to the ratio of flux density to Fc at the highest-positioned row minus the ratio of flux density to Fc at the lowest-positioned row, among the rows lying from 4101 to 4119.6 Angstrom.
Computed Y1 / 0.09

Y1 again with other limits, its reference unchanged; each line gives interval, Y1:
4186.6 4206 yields 0.09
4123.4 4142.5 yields -0.18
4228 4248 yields 0.58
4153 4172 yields -0.04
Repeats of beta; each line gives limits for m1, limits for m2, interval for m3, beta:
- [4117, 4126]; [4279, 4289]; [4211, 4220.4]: 7.2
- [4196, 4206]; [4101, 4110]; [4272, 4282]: 16.8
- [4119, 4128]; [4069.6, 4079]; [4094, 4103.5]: 10.9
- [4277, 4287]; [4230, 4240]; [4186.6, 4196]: 11.1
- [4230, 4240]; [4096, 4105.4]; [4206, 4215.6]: 25.4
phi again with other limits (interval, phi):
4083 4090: 12.2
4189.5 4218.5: 10.6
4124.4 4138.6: 10.2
